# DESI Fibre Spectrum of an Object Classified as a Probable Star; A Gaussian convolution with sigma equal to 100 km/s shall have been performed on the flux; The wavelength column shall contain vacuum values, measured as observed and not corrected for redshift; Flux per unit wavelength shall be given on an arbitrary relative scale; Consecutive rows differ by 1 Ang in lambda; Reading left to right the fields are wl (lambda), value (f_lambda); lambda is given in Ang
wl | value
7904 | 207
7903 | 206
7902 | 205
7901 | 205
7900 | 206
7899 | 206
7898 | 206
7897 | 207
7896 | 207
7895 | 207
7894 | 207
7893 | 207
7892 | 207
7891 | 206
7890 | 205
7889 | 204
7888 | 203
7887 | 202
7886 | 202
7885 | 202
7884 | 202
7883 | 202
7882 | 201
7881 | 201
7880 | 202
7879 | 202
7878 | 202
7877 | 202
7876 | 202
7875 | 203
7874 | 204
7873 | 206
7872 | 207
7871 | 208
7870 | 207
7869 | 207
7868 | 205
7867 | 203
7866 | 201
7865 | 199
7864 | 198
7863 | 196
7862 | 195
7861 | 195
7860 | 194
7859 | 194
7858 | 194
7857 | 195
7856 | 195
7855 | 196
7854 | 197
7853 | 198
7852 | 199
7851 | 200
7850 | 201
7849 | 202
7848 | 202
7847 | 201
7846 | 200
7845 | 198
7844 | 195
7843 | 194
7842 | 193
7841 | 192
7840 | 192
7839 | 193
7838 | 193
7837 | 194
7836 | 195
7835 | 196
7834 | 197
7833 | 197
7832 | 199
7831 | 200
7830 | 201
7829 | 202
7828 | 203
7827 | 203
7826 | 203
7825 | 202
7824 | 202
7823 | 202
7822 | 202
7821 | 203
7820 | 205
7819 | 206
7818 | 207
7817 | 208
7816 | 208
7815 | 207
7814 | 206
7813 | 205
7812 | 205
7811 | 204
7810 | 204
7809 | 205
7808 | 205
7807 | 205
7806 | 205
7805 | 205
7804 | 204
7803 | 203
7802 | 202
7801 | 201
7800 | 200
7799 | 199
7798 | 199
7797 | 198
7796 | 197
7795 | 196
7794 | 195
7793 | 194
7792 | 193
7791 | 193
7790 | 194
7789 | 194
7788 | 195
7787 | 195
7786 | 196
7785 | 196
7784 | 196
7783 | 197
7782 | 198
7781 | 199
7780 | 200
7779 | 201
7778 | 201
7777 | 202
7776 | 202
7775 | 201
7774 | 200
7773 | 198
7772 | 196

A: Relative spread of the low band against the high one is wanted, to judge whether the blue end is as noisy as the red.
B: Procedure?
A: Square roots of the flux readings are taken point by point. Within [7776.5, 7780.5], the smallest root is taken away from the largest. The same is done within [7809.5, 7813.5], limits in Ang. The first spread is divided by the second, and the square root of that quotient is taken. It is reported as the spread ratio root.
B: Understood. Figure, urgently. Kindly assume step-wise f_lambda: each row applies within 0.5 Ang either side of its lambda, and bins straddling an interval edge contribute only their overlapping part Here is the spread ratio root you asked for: 1.4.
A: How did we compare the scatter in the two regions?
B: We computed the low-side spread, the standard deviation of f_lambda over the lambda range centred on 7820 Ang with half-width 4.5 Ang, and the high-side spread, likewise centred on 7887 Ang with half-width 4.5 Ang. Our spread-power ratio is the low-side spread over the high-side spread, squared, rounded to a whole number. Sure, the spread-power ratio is 3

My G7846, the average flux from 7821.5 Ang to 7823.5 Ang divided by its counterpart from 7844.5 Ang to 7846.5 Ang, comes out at 1.02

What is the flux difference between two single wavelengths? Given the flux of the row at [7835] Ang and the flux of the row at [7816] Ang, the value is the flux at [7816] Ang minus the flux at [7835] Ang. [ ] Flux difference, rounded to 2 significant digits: 12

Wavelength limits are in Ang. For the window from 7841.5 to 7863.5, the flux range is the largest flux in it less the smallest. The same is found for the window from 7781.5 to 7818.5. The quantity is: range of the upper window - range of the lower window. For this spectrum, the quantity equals -6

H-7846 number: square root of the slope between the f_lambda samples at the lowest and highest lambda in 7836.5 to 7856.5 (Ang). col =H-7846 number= 0.23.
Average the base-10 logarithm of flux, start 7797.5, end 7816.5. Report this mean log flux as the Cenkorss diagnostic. 2.309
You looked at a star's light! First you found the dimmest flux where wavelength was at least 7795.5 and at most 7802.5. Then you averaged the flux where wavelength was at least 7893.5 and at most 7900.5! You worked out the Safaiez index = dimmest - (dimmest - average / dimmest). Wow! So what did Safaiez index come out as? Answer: 1.05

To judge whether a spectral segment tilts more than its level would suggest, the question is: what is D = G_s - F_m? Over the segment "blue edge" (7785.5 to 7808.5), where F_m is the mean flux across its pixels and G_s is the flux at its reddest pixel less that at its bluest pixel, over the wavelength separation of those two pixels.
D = -198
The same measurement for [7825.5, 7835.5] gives -201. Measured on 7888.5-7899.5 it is -206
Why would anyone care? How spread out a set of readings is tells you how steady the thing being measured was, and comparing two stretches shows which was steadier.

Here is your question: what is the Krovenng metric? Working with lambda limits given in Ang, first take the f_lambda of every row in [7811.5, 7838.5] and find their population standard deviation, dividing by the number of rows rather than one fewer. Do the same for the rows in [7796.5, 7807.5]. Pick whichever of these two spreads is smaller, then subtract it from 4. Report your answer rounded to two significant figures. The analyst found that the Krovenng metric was 1.5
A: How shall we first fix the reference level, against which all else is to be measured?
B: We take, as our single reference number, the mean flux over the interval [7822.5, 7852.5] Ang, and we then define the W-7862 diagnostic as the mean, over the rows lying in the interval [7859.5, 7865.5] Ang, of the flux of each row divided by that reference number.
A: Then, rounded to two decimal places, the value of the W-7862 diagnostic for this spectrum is 0.99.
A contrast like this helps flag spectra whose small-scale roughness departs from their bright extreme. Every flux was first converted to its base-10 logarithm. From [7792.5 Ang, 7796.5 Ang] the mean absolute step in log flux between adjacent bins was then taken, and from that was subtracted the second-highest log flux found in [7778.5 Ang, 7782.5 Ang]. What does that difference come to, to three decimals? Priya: -2.299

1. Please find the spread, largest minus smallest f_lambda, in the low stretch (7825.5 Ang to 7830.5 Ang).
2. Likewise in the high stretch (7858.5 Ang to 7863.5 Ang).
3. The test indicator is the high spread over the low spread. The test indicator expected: 1.0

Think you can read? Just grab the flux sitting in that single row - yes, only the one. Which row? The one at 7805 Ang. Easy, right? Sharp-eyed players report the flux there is 205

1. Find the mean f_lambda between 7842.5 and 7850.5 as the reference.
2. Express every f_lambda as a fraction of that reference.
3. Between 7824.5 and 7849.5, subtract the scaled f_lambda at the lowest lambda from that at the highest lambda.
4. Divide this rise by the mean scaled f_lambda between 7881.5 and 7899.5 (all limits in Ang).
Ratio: 0.000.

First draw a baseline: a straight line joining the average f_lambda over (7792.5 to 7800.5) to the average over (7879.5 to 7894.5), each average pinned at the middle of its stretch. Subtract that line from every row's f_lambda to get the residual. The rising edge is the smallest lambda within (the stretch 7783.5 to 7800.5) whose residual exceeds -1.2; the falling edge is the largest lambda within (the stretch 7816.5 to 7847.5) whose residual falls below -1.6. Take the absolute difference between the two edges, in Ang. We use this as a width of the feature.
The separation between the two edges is 61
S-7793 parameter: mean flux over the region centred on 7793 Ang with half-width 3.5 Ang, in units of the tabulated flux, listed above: 194.6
